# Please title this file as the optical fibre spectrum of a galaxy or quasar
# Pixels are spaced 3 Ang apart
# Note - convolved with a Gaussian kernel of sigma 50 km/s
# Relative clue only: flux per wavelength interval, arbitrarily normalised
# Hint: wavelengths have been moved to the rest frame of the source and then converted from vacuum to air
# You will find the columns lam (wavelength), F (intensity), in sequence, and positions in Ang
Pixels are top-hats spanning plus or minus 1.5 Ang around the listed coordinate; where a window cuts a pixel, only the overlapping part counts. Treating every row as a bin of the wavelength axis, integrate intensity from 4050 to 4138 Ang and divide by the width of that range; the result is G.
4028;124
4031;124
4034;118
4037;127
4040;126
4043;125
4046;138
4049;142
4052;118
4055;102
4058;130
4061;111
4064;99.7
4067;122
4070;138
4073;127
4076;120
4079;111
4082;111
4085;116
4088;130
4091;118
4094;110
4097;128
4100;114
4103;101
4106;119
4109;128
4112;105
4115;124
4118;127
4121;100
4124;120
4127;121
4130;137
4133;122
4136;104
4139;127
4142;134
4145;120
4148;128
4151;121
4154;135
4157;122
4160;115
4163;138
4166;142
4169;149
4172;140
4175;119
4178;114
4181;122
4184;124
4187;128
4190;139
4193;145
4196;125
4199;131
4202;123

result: 117.9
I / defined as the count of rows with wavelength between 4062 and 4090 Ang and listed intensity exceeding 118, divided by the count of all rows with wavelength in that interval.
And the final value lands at 0.56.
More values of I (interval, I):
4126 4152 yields 0.89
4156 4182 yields 0.78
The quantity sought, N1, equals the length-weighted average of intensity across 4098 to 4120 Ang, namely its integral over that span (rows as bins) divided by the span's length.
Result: 117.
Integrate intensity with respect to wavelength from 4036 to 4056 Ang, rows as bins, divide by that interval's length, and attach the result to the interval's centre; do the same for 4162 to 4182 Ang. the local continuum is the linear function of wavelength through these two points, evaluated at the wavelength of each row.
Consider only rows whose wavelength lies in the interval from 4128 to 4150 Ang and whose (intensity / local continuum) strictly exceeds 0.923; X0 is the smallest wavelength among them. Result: 4130 Ang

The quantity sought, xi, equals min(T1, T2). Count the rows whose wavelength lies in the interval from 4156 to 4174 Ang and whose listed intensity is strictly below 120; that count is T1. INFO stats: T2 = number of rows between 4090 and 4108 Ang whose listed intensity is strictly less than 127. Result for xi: 1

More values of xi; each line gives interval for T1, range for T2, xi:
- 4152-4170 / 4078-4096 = 1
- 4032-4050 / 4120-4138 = 1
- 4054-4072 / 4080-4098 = 3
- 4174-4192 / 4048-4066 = 2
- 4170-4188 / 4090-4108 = 2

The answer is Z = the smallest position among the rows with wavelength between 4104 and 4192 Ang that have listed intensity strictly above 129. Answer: 4130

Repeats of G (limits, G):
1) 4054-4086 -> 117.3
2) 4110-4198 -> 125.8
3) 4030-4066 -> 121.7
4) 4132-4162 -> 123.1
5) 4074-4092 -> 117.9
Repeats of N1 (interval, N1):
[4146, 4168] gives 129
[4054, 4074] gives 119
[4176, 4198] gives 128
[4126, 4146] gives 124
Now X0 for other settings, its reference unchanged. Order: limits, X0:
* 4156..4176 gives 4157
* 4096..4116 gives 4097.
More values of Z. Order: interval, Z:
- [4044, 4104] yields 4046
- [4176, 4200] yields 4190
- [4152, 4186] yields 4154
